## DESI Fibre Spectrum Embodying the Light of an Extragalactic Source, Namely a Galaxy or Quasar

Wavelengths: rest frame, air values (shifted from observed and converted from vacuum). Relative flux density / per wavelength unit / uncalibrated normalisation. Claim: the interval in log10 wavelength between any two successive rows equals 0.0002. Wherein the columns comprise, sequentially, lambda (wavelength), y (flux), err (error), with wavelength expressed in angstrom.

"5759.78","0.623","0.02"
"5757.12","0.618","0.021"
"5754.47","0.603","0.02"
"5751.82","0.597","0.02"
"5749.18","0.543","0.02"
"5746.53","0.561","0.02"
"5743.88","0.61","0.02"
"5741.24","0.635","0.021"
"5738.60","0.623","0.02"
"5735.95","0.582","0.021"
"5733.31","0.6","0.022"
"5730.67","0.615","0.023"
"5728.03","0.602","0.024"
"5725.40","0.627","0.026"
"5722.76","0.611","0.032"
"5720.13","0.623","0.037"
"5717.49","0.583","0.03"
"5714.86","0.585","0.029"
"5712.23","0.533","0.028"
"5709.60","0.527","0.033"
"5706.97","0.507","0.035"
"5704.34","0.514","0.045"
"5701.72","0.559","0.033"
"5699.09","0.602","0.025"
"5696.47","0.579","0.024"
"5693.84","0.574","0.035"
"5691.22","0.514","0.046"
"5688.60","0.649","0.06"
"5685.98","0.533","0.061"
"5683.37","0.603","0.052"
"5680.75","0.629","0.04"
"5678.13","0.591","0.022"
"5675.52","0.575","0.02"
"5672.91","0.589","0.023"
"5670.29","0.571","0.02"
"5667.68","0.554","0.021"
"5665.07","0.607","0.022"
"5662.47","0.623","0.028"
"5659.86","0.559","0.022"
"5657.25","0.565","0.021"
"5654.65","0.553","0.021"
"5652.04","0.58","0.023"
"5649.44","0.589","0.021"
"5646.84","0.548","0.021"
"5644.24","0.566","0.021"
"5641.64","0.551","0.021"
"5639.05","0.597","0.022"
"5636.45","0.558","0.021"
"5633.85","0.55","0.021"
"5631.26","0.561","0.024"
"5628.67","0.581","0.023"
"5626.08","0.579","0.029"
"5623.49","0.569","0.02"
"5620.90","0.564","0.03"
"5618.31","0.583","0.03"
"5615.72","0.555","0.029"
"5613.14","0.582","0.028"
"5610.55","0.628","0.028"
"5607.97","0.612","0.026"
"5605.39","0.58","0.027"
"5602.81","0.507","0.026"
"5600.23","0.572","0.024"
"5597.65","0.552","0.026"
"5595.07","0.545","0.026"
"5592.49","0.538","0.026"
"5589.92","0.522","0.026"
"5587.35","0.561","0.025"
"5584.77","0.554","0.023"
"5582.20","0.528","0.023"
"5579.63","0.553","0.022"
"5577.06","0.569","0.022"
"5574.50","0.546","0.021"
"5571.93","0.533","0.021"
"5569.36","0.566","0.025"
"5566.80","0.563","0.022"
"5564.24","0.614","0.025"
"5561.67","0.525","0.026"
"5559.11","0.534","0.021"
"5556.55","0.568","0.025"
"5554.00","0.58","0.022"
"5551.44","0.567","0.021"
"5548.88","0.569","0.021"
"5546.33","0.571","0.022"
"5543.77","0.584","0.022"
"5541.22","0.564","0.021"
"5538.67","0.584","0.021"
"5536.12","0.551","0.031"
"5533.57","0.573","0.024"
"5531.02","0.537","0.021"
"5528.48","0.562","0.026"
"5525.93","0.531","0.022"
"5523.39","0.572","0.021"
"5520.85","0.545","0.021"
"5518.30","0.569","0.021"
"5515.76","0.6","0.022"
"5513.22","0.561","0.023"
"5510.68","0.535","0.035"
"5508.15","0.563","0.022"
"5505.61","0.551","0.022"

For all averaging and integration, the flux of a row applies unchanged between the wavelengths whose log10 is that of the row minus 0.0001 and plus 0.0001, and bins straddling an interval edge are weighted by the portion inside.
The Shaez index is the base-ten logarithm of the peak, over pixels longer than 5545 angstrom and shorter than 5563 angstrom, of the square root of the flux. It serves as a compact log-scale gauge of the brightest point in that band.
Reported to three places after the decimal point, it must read -0.118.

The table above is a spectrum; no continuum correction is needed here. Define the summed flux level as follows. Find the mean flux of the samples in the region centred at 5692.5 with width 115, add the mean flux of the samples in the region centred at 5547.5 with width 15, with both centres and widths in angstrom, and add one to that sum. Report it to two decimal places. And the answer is 2.15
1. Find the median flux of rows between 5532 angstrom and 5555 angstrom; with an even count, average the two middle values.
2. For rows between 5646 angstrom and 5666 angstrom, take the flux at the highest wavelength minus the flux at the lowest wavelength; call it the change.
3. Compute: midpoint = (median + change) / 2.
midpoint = 0.315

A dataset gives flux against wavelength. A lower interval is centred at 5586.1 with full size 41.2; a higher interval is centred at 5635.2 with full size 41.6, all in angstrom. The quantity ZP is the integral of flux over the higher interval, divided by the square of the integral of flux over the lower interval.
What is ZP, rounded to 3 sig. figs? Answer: 0.0461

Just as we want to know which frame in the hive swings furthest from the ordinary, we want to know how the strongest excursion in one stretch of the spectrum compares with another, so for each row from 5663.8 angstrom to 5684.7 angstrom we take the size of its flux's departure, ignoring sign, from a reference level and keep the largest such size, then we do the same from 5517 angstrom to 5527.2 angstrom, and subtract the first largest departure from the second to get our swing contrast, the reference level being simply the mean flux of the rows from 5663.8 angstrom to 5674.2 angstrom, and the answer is 0.00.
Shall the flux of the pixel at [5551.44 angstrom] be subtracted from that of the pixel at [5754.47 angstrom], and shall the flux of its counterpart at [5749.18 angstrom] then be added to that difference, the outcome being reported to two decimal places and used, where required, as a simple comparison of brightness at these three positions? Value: 0.58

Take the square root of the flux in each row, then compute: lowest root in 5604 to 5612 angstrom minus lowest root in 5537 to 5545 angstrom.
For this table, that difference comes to 0.01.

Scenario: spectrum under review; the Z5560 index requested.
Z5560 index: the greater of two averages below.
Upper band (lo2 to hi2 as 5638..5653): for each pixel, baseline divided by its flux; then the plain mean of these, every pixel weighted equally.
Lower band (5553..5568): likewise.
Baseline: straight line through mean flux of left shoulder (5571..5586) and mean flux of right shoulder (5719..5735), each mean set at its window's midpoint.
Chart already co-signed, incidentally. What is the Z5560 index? 1.01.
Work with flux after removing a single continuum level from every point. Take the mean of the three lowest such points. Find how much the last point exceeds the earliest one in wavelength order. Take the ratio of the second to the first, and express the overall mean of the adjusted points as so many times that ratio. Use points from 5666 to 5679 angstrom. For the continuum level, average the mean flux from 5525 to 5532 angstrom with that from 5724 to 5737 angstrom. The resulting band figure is 0.000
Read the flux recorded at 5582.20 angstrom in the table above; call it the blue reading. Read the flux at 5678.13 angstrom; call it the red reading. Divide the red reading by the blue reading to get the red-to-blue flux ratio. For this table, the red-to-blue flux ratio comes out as 1.12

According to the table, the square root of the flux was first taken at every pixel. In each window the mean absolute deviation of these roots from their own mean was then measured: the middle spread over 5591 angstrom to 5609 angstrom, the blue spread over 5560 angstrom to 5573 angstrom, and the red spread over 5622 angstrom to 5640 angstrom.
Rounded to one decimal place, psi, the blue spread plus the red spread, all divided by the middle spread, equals 1.5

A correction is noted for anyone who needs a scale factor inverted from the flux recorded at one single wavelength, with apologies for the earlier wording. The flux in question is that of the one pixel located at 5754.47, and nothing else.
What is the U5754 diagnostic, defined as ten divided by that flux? 16.6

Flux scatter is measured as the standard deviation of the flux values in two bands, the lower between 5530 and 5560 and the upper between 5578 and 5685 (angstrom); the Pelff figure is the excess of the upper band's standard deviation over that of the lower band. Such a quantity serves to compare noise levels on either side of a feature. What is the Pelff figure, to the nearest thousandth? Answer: 0.011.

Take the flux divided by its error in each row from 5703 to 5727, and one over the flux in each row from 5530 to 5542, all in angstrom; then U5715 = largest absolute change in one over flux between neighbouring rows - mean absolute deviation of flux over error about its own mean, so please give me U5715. -2.7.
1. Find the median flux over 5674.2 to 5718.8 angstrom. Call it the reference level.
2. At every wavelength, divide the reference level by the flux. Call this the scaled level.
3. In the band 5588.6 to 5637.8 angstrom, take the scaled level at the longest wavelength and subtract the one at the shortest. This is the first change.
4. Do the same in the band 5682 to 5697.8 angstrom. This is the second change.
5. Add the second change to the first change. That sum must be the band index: -0.032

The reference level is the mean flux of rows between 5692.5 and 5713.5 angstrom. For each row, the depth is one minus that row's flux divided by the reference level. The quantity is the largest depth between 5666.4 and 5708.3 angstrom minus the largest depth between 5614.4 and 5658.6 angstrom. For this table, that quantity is 0.07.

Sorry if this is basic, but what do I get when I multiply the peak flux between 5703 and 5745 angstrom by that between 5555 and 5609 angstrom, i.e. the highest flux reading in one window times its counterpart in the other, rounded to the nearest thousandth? 0.390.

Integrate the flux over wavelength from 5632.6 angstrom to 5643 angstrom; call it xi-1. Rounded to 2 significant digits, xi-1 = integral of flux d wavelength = 5.9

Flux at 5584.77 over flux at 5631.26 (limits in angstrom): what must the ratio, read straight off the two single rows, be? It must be 0.99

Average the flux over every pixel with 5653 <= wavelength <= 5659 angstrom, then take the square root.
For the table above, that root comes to 0.748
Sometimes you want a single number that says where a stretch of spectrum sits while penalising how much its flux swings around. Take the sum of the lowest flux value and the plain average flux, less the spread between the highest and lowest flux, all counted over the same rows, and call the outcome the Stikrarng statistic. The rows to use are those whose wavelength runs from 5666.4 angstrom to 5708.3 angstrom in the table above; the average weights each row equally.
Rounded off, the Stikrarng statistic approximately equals 0.94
